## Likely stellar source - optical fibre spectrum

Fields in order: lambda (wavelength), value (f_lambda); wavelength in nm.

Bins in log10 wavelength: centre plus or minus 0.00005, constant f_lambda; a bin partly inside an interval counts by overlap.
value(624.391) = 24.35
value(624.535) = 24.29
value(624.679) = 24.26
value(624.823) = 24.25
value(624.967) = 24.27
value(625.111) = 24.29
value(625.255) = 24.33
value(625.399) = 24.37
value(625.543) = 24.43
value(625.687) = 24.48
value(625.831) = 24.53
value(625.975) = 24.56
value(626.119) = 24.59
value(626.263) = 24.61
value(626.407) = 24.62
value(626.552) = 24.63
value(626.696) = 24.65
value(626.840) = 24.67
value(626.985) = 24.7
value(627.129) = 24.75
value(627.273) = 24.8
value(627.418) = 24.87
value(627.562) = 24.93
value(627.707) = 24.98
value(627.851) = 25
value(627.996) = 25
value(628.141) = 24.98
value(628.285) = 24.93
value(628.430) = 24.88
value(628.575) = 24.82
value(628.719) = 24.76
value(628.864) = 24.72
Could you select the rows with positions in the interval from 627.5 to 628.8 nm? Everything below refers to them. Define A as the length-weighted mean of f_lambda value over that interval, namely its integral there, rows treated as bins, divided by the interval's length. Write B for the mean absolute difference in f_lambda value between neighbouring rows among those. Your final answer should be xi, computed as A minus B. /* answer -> 24.9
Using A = 24.9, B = 0.039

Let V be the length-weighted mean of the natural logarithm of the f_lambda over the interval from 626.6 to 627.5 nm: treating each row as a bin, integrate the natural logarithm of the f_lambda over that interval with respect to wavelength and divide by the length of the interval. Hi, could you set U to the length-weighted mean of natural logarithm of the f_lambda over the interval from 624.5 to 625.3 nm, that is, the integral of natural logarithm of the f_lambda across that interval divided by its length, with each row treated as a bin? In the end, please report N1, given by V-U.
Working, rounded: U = 3.19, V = 3.21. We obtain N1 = 0.023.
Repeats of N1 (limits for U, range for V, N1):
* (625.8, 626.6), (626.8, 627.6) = 0.008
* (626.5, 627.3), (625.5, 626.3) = -0.007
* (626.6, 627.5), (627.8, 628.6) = 0.003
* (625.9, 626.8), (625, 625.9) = -0.011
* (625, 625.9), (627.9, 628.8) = 0.019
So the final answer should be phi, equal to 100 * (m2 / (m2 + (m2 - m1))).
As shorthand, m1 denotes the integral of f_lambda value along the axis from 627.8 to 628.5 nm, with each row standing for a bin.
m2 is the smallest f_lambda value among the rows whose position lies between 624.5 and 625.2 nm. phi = 78.1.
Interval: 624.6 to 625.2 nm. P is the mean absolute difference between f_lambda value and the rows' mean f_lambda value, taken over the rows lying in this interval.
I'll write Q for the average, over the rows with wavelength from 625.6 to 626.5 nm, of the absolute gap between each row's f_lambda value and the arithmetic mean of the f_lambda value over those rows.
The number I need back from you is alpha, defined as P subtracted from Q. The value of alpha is 0.03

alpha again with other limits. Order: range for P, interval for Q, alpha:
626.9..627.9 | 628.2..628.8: -0.04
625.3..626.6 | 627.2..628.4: -0.02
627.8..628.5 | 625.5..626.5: 0.01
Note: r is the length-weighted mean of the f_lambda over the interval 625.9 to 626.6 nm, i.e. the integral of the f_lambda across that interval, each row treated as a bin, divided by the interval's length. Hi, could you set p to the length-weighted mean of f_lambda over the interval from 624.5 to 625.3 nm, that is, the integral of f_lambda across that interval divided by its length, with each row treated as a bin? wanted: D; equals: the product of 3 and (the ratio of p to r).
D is 2.96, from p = 24.3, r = 24.6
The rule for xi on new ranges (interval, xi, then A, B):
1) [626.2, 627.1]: 24.6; 24.6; 0.018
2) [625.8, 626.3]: 24.6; 24.6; 0.027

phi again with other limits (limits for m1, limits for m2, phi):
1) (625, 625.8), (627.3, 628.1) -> 82.3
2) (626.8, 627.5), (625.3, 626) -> 77.6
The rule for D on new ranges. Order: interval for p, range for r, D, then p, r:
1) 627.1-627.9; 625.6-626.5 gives 3.04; 24.9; 24.6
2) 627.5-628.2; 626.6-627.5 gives 3.02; 25.0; 24.8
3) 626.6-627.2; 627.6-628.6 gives 2.97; 24.7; 24.9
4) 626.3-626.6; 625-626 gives 3.02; 24.6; 24.4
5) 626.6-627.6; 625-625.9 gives 3.05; 24.8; 24.4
